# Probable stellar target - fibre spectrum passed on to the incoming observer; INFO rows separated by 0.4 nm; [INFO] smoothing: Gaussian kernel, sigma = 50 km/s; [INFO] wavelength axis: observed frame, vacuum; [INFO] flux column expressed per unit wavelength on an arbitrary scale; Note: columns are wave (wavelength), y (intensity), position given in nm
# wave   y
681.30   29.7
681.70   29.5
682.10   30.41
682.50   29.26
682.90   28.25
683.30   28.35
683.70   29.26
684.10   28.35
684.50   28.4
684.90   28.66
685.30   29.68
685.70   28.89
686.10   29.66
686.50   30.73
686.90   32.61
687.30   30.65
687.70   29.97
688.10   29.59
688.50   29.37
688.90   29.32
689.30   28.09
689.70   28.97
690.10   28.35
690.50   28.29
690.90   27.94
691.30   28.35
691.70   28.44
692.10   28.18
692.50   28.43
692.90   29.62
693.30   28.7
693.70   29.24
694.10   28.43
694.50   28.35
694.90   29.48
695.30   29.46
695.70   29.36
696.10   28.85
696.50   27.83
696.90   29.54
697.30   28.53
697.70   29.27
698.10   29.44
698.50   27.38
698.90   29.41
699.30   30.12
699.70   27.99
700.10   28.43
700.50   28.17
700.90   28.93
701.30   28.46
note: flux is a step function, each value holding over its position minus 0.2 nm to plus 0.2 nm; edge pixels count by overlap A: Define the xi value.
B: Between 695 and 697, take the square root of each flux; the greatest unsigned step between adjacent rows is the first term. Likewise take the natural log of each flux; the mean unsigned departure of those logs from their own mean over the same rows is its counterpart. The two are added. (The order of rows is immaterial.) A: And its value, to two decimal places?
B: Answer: 0.18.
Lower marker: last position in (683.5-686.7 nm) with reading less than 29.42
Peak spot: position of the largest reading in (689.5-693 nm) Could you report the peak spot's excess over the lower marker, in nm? 7.20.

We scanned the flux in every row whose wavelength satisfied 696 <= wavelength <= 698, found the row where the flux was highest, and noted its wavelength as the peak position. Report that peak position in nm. 696.90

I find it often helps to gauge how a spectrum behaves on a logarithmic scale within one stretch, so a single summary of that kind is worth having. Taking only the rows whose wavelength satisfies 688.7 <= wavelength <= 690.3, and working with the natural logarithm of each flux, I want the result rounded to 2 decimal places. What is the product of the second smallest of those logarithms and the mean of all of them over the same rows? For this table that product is 11.23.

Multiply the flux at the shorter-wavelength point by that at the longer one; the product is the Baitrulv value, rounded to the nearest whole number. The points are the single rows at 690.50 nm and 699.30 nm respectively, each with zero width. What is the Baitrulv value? 852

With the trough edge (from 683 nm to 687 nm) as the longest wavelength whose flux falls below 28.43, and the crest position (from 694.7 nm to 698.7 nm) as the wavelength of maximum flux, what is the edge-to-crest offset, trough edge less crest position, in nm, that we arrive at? -12.40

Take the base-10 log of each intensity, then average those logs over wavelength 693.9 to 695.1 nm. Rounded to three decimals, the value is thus 1.459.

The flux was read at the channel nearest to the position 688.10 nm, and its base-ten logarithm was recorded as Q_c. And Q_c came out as 1.47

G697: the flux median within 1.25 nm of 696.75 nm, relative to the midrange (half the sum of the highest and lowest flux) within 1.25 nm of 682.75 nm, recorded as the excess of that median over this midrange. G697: -0.27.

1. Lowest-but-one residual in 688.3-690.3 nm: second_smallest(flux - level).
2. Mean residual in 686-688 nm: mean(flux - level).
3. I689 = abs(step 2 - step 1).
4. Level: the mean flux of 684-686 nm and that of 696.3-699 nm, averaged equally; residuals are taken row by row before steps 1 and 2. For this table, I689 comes 2.4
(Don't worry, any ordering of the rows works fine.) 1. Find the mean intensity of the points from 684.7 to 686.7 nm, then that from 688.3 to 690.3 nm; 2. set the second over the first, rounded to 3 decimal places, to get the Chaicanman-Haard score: 0.976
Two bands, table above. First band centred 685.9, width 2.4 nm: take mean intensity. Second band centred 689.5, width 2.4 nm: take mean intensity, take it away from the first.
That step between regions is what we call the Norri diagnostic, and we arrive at 1.3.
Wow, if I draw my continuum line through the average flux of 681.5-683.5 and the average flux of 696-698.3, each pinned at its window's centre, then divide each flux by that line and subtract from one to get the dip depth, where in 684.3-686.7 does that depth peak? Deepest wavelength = 684.50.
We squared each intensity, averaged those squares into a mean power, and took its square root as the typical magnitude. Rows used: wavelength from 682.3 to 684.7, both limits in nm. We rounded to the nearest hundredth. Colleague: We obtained 28.65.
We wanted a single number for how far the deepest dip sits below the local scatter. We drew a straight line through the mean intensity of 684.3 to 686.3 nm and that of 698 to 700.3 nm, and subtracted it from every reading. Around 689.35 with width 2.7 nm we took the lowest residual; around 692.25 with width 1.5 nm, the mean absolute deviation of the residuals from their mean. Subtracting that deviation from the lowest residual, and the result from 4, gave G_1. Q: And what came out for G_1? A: 5.37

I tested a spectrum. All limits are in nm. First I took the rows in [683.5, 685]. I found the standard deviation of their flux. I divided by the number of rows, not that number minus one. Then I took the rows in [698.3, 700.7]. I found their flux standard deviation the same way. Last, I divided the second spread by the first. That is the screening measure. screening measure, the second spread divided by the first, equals 2.5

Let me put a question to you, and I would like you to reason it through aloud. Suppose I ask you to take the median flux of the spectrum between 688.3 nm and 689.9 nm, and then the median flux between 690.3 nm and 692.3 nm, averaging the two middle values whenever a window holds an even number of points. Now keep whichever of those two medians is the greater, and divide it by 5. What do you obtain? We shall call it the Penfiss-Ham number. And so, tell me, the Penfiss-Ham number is 5.83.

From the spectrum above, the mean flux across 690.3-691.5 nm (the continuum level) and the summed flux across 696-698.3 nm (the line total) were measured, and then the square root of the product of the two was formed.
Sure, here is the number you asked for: 70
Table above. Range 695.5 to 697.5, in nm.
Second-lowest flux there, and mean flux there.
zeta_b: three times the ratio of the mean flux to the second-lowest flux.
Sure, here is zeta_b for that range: 3.03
